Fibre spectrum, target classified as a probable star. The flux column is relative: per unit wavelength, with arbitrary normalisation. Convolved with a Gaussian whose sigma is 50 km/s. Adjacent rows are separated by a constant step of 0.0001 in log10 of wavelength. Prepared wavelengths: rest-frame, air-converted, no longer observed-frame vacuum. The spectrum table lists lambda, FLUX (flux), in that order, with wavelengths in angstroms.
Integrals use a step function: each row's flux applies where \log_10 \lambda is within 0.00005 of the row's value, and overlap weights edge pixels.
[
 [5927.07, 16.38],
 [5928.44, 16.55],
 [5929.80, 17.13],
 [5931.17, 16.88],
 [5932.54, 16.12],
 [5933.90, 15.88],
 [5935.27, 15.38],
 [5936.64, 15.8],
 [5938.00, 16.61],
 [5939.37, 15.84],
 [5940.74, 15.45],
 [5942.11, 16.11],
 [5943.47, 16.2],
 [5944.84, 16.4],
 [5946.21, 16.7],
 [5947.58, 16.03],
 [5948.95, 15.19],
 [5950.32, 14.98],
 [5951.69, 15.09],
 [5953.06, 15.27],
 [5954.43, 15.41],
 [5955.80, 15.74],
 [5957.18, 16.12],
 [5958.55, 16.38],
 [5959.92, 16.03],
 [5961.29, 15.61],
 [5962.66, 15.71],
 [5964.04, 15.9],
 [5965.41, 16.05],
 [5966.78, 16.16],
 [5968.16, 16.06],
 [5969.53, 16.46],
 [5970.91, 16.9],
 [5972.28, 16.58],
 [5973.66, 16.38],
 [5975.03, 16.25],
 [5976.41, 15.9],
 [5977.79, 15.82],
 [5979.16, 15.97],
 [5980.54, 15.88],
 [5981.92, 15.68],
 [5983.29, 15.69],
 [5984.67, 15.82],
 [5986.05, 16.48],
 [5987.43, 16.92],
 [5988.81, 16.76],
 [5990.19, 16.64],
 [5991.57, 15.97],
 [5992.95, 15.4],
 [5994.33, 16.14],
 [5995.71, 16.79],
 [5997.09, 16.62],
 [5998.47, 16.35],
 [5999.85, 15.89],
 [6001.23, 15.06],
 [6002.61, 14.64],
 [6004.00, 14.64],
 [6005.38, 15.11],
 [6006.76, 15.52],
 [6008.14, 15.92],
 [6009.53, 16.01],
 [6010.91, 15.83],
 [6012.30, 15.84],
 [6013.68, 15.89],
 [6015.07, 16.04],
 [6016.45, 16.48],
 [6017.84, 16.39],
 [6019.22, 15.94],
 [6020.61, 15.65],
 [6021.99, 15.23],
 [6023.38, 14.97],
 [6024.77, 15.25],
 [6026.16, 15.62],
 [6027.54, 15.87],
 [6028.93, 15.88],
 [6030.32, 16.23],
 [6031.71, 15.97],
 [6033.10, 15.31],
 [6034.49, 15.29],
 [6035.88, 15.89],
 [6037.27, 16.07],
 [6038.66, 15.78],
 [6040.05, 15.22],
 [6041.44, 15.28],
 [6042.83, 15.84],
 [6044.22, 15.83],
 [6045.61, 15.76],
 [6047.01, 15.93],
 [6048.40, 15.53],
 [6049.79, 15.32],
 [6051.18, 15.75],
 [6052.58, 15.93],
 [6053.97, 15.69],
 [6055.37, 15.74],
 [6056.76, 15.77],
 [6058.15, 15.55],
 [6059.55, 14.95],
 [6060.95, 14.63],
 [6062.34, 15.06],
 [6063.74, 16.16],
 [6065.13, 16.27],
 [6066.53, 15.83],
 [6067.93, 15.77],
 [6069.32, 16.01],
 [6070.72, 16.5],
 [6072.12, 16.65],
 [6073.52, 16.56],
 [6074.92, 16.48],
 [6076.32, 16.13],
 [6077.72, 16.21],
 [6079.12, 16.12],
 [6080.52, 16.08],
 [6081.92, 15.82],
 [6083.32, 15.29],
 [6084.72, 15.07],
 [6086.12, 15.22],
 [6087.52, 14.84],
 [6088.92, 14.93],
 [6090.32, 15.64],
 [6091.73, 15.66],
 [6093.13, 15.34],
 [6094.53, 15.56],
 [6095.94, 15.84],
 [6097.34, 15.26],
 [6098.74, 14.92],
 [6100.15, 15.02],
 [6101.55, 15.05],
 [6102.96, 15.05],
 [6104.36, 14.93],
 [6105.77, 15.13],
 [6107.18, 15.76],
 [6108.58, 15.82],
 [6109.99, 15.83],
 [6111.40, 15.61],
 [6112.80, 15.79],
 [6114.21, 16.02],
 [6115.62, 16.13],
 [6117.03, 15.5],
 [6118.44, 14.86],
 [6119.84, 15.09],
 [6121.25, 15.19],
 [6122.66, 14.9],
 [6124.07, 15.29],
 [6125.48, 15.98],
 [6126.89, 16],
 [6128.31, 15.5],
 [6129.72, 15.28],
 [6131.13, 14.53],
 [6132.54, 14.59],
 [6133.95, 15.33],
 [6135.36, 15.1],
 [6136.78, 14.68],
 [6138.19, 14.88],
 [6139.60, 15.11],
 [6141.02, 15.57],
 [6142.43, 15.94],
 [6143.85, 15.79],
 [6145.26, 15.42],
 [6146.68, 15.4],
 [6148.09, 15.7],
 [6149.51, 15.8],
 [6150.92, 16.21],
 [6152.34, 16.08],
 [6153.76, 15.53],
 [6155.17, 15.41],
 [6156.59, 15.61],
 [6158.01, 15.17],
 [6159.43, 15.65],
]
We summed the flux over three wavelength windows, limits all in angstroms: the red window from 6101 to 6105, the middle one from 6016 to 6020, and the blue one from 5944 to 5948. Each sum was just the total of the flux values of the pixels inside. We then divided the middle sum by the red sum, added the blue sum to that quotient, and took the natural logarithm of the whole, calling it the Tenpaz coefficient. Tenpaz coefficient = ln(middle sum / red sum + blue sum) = 3.92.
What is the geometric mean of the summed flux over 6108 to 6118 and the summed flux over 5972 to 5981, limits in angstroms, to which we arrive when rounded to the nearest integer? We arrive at 112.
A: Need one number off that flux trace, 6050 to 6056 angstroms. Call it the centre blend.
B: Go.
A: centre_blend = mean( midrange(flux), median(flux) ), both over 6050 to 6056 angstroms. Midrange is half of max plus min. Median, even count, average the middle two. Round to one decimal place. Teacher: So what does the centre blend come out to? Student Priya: 15.8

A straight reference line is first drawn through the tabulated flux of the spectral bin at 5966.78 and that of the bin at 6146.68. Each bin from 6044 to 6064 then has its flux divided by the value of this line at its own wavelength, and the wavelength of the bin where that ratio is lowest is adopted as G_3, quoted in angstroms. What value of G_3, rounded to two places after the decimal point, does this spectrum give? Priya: 6060.95 angstroms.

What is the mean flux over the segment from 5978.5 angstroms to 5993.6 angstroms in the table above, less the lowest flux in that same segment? 0.71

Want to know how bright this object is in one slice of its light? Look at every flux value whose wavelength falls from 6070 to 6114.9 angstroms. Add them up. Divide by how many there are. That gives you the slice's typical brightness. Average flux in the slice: 15.6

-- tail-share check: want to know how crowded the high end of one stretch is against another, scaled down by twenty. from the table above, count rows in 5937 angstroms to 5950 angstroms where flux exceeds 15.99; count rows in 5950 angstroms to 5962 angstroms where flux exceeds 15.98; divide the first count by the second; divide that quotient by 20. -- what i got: 0.10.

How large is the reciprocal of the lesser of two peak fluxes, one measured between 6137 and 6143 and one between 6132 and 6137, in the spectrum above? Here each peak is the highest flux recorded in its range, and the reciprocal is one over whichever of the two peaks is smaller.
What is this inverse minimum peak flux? 0.0652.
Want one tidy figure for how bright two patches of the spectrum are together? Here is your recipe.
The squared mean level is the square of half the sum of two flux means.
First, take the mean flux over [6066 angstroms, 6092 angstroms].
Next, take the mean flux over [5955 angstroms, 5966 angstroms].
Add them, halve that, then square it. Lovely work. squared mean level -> 252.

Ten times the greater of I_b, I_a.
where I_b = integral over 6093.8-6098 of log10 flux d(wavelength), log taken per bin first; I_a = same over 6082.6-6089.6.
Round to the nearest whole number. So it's 83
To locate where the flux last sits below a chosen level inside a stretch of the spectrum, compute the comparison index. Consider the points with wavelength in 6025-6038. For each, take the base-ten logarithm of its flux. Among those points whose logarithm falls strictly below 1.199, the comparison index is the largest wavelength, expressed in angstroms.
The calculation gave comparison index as 6034.49 angstroms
